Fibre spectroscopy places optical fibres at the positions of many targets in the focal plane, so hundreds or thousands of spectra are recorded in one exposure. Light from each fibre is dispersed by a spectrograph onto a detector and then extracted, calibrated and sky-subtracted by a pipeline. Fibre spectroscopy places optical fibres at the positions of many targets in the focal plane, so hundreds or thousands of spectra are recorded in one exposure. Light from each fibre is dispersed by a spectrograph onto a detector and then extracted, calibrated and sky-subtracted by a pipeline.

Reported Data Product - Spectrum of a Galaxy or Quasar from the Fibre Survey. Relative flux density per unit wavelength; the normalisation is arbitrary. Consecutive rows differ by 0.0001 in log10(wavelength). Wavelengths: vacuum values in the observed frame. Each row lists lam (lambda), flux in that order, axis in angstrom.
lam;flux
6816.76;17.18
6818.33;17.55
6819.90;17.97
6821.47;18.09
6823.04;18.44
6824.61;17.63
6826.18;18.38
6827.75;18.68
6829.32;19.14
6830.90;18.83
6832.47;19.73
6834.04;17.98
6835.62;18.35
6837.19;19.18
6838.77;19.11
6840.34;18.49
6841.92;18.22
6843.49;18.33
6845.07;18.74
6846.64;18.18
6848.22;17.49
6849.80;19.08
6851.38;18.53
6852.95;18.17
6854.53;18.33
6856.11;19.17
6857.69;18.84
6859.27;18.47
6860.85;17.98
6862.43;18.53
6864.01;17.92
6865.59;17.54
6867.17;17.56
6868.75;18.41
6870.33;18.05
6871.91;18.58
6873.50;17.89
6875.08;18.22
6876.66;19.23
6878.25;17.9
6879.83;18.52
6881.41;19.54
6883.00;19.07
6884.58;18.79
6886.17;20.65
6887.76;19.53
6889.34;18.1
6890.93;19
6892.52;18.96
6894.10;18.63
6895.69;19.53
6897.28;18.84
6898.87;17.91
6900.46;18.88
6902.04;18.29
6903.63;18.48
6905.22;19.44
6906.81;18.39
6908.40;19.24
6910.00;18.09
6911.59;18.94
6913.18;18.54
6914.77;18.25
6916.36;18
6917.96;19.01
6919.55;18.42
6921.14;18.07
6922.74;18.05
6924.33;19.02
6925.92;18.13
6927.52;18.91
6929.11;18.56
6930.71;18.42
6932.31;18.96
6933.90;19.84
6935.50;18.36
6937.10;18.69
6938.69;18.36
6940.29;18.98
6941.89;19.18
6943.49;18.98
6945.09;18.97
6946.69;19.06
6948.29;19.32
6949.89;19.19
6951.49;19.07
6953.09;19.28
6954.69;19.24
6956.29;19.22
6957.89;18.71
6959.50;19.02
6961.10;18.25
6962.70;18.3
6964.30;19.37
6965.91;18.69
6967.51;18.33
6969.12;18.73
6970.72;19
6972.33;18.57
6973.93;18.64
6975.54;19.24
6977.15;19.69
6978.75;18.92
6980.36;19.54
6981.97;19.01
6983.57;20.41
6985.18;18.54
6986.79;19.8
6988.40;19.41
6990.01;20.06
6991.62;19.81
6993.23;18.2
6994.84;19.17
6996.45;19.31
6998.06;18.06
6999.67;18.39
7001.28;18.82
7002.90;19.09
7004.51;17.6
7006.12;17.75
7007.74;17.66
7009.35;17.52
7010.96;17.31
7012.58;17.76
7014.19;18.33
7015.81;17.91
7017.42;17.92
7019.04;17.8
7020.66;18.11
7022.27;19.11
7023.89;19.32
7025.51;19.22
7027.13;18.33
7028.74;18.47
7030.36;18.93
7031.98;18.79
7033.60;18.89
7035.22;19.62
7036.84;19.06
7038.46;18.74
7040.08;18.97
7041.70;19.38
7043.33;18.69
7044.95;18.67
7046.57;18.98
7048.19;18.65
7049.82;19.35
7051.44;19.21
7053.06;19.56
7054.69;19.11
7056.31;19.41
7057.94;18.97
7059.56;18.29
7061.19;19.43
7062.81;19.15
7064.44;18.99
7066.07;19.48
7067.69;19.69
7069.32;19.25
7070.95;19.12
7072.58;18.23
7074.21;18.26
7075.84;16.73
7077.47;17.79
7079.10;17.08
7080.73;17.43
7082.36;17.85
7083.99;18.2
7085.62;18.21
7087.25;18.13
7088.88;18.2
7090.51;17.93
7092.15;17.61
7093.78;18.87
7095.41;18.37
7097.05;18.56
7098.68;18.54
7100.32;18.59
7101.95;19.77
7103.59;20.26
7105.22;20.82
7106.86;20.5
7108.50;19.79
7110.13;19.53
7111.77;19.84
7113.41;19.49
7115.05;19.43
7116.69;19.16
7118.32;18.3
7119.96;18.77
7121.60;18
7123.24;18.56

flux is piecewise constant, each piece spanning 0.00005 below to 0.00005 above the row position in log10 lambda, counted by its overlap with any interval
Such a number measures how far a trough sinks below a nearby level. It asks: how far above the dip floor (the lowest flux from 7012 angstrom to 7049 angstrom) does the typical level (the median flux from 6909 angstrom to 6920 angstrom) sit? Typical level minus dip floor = 0.7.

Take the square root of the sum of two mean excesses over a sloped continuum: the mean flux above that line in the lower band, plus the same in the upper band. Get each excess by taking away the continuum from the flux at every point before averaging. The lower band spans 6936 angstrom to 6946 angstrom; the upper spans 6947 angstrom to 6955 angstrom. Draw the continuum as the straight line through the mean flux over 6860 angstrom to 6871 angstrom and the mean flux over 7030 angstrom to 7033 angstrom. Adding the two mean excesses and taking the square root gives 1.11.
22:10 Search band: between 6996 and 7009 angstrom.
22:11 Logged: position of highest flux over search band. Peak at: 6996.45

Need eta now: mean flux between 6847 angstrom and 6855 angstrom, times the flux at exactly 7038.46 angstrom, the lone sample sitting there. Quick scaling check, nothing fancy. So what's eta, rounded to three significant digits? 343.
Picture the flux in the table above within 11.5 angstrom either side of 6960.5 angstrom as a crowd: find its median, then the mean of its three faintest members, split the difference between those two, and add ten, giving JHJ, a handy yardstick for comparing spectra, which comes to 28.65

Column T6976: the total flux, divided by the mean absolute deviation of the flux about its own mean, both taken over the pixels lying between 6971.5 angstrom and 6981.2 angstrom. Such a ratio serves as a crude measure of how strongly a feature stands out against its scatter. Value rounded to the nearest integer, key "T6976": 294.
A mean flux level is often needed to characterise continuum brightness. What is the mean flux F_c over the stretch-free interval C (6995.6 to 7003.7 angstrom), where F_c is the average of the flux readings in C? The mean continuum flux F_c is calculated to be 18.7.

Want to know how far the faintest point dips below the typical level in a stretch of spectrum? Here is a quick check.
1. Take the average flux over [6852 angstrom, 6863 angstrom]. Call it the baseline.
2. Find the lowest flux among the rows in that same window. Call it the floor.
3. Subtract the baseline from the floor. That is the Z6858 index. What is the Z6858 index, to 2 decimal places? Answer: -0.52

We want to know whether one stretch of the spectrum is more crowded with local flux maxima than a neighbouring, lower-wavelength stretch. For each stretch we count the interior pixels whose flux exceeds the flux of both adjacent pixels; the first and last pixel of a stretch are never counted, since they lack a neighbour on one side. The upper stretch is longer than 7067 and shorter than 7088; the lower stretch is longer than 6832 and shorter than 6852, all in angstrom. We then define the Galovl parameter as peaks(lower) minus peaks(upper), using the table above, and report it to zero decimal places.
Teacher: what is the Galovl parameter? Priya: 0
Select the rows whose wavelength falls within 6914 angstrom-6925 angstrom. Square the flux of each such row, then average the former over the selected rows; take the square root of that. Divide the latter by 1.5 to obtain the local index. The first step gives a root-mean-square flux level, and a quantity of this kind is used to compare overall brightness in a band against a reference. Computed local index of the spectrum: 12.3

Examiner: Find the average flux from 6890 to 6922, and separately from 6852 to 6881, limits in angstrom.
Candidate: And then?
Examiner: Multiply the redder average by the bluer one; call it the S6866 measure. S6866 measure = 341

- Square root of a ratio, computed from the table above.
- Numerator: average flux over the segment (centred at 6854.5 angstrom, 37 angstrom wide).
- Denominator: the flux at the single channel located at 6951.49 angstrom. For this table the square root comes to 0.982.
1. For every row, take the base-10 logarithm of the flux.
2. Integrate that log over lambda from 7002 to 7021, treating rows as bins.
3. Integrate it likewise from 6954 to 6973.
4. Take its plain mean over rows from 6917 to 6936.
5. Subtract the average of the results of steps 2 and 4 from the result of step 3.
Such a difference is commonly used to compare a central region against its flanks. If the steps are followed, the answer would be 11.7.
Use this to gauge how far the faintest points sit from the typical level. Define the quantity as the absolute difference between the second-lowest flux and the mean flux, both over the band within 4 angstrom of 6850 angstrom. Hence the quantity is 0.12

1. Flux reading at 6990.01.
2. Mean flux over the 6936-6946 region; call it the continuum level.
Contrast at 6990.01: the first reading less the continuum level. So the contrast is 1.2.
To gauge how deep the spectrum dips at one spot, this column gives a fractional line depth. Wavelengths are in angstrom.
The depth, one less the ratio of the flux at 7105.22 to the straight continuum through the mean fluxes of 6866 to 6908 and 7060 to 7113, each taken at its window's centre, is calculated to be -0.11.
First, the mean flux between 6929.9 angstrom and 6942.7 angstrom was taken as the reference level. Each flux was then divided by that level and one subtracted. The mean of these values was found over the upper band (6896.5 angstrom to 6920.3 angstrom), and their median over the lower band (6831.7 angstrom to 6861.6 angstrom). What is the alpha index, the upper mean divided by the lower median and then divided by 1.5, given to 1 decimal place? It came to 0.5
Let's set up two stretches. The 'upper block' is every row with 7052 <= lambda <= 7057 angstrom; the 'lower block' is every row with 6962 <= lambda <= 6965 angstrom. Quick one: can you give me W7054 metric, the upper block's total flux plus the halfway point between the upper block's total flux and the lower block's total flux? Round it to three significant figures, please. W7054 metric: 106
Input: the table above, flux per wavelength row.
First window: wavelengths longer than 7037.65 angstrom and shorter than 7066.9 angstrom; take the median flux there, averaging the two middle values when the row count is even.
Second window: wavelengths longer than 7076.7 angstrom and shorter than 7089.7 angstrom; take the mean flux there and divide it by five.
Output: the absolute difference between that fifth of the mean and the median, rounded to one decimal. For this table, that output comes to 15.5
